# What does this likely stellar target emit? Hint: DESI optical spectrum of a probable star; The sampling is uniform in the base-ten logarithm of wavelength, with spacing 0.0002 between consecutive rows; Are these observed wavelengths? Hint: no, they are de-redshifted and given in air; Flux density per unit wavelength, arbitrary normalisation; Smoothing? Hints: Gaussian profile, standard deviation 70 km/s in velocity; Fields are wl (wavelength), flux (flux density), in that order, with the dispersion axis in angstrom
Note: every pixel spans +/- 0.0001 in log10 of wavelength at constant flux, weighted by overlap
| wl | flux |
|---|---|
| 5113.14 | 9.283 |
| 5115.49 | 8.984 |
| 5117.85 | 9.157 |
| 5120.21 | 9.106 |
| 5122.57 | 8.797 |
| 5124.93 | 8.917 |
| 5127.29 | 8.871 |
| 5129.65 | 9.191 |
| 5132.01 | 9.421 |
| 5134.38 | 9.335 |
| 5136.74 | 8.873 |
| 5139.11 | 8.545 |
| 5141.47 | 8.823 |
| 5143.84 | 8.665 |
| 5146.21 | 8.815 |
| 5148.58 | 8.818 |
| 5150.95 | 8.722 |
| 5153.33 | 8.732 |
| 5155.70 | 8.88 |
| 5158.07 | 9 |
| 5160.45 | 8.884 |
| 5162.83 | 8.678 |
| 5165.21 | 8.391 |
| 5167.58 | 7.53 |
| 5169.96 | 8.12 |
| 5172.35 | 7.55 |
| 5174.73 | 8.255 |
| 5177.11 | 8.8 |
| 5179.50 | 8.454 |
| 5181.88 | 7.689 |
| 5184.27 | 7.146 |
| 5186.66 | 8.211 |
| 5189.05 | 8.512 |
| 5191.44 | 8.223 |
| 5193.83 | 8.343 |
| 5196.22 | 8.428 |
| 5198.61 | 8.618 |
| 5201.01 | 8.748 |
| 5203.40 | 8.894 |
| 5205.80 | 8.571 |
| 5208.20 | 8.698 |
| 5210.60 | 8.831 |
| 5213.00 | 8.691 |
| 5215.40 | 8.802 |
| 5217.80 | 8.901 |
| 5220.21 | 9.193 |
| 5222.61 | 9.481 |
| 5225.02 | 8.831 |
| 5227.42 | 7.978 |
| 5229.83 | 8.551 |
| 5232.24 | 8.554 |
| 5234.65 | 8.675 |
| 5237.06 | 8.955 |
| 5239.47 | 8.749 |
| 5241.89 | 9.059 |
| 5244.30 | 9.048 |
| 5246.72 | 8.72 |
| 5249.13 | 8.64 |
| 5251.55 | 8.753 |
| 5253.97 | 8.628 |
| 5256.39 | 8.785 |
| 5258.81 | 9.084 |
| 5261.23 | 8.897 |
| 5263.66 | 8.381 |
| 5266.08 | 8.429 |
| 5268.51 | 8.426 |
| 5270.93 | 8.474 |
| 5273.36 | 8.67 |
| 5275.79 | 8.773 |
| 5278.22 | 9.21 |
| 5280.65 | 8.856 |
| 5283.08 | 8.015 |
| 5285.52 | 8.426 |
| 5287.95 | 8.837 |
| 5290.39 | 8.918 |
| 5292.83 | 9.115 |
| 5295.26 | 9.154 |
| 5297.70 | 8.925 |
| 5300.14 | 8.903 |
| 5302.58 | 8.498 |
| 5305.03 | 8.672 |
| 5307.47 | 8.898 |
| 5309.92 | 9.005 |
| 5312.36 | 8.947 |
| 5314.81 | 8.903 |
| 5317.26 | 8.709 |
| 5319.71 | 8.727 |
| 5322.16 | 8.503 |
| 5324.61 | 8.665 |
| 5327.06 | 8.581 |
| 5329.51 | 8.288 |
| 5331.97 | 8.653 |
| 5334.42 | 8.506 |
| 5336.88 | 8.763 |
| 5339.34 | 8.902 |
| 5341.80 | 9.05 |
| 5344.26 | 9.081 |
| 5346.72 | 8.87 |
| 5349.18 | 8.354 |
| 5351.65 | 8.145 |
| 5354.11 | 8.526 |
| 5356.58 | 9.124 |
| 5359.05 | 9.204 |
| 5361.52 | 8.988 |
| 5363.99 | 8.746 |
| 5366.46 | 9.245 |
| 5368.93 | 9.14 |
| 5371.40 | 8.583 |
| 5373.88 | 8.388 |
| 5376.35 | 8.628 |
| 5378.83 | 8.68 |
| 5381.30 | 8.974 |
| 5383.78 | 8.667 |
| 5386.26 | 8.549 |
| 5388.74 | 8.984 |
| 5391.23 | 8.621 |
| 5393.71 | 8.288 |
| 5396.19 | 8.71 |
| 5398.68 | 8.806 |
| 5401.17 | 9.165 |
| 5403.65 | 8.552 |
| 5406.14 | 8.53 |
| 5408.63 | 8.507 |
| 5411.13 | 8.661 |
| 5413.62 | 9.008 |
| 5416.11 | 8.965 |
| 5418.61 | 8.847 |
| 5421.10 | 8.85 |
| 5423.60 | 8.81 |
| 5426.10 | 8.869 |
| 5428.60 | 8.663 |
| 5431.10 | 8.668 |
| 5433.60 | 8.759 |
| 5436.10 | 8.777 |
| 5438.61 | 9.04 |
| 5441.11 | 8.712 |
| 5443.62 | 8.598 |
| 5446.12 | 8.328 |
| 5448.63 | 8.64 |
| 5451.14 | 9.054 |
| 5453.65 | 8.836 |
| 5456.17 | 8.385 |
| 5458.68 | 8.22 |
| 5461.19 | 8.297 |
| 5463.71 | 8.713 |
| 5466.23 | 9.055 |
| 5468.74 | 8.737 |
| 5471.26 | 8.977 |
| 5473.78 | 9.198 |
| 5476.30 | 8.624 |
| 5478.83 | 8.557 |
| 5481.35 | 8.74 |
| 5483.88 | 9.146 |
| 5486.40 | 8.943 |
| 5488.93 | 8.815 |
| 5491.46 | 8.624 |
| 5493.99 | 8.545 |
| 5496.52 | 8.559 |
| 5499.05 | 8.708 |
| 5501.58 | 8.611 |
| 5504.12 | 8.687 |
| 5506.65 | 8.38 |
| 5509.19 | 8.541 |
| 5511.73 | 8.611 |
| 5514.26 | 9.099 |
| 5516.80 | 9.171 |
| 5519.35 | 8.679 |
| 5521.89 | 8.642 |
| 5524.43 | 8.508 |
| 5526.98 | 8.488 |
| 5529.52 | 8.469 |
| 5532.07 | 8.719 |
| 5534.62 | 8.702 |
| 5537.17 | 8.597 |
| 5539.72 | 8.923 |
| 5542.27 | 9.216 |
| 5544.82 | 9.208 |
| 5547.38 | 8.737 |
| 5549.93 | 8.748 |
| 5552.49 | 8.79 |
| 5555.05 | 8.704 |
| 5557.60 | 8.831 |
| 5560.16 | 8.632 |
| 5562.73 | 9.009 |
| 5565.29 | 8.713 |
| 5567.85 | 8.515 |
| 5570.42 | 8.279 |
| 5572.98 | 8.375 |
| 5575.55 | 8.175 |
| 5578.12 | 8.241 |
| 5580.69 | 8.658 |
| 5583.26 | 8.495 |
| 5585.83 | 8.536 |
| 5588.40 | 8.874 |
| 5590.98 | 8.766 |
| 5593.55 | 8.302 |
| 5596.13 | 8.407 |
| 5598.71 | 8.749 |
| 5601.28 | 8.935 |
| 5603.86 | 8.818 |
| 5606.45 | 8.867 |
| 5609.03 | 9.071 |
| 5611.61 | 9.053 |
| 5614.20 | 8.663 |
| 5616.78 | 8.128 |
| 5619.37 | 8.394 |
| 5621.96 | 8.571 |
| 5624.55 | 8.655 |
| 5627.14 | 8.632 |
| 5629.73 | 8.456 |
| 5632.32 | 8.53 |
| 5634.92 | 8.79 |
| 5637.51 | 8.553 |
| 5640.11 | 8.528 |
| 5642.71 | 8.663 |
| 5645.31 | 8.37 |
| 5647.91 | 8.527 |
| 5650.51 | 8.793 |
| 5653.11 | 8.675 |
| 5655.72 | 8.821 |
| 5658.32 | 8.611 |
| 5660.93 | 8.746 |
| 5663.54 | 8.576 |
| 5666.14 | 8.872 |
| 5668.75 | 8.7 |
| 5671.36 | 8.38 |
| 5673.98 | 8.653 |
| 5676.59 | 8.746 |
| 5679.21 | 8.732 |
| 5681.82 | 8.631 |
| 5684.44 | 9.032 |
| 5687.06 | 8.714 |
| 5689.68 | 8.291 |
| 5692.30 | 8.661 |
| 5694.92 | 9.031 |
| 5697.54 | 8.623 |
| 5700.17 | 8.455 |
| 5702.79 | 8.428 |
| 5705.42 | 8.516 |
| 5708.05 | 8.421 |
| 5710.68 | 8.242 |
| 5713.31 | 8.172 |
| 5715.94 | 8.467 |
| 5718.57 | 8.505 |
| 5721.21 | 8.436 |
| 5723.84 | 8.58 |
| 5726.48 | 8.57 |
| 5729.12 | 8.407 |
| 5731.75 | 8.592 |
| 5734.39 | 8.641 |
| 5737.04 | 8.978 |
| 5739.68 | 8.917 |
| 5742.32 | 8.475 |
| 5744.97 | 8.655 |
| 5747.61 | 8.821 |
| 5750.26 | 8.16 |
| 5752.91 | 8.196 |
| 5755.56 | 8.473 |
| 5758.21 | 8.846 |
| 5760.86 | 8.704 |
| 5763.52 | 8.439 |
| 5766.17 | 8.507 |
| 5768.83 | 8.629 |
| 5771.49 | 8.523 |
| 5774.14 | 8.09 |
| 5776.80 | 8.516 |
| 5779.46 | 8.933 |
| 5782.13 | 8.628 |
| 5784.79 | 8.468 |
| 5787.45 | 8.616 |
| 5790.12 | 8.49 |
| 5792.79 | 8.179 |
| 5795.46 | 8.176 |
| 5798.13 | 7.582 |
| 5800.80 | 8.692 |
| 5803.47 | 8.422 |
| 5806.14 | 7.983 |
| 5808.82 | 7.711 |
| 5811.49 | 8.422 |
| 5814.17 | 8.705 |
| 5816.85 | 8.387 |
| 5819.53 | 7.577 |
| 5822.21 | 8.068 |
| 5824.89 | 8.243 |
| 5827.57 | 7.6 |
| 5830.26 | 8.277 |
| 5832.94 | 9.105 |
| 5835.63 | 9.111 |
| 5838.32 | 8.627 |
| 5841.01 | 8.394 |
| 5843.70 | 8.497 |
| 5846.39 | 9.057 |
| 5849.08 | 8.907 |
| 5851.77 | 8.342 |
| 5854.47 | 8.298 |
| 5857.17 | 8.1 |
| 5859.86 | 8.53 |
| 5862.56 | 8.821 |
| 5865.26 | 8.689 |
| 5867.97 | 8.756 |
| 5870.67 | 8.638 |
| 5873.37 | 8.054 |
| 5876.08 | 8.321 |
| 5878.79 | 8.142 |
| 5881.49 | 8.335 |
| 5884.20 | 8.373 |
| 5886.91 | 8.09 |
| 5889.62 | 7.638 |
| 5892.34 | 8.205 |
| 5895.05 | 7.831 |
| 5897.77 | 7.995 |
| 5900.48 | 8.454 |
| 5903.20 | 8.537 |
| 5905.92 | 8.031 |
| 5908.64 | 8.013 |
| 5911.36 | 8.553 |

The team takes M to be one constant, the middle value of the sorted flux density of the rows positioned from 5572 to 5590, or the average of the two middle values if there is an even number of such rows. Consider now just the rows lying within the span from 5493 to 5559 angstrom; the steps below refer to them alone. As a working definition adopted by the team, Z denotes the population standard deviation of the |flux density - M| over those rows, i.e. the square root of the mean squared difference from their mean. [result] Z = 0.21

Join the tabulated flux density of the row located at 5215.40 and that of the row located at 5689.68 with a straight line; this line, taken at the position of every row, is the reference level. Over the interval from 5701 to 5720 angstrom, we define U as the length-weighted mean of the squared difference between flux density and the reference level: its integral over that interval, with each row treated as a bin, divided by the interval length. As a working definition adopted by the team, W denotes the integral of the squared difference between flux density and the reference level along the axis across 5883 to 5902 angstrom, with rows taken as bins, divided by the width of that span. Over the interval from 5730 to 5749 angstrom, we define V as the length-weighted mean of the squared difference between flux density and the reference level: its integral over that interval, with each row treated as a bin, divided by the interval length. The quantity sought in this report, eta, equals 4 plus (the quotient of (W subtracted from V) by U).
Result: 10.1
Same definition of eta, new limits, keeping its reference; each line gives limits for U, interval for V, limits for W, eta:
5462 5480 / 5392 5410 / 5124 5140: 3.8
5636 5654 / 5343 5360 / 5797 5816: 3.7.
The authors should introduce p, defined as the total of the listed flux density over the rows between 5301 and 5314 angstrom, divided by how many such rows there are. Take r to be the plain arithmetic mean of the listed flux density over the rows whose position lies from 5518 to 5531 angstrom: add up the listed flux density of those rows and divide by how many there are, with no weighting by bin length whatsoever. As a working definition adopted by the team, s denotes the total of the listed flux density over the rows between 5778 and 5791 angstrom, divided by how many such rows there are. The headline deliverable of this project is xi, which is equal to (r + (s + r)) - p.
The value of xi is 16.9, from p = 8.80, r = 8.56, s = 8.63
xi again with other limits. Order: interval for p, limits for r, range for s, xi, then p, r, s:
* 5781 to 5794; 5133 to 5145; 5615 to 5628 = 17.7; 8.48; 8.85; 8.48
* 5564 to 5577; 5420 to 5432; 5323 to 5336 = 17.7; 8.41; 8.77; 8.54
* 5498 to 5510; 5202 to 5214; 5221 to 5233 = 17.6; 8.59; 8.74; 8.68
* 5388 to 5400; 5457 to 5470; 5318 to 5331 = 17.1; 8.68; 8.60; 8.55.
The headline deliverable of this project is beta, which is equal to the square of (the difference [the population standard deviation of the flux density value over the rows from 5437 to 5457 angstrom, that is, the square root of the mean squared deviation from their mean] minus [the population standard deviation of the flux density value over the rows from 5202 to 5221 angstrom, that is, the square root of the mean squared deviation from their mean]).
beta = 0.006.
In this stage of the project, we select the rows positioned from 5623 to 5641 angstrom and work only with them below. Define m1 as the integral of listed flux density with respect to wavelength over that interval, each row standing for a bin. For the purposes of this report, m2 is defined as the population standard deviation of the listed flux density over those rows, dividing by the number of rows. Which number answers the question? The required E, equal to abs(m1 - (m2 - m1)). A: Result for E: 309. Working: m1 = 155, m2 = 0.10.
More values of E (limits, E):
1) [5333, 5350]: 299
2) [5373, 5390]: 296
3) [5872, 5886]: 231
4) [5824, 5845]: 356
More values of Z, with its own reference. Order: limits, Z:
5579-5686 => 0.15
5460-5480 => 0.21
